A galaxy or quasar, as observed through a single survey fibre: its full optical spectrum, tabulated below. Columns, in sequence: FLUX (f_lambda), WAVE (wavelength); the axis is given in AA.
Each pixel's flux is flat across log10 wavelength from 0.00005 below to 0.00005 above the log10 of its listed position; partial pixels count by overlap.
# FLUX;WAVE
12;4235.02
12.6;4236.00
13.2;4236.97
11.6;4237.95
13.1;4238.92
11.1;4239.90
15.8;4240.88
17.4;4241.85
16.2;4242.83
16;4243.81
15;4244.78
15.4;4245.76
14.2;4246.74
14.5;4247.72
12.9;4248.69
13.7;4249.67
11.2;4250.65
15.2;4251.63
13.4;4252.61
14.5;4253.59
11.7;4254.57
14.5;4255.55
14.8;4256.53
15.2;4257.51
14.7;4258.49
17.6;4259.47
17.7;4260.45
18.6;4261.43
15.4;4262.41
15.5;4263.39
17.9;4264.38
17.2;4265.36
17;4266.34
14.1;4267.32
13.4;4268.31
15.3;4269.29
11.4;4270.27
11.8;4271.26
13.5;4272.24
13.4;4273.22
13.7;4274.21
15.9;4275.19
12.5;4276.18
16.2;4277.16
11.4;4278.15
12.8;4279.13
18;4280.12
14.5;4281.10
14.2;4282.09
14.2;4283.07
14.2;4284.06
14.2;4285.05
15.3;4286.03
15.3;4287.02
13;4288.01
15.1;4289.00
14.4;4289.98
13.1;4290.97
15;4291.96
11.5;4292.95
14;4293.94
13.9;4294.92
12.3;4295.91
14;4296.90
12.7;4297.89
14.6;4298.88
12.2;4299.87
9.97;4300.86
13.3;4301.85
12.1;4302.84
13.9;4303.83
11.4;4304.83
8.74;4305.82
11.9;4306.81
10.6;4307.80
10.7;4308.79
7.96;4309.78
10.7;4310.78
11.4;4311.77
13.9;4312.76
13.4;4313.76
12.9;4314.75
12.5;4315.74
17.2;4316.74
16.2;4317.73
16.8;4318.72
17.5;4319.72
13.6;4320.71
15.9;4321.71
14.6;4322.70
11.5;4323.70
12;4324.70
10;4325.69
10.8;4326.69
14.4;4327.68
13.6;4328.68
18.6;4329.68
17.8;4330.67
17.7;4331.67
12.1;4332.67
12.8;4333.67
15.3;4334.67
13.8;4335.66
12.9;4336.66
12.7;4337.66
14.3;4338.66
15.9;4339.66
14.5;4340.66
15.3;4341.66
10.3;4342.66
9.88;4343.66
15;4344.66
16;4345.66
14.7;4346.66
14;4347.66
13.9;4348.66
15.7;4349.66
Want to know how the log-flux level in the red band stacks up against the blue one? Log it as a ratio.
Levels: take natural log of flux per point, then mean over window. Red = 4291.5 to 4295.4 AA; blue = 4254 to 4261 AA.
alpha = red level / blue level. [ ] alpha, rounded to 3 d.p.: 0.961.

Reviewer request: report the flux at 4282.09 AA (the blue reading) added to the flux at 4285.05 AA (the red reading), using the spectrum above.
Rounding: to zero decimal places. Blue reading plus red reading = 28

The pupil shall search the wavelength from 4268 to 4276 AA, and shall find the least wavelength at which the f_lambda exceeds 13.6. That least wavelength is 4269.29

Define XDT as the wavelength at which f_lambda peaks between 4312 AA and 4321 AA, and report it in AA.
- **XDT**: 4319.72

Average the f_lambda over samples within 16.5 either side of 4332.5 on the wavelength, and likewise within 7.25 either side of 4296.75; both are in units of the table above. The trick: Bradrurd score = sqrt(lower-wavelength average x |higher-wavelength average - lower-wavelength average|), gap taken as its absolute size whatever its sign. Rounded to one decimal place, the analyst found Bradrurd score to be 3.9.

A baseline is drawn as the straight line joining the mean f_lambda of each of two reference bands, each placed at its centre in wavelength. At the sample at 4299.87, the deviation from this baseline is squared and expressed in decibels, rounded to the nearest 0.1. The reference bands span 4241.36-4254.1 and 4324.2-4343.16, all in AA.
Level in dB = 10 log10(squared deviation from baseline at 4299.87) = 6.0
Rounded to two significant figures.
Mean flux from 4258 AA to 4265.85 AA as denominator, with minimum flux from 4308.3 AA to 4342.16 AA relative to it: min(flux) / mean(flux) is 0.47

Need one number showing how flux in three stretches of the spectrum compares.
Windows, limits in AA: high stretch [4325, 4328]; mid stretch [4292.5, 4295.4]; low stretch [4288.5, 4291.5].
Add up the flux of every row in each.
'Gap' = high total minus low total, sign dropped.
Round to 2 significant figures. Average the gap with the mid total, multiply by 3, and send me 70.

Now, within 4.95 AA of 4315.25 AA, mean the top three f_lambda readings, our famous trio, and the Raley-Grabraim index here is 17.2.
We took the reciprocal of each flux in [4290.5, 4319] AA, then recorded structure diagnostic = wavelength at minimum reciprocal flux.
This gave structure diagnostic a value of 4316.74 AA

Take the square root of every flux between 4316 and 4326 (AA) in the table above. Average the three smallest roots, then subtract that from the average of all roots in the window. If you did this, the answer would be 0.46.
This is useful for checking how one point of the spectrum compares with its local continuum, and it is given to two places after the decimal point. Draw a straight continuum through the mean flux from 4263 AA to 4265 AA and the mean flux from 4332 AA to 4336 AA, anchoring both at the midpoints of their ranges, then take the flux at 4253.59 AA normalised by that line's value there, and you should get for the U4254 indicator 0.84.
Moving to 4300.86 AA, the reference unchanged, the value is 0.66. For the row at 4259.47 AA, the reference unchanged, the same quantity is 1.04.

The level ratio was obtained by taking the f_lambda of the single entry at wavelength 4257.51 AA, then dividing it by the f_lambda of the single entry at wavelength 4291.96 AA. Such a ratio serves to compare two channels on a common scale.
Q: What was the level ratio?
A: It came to 1.0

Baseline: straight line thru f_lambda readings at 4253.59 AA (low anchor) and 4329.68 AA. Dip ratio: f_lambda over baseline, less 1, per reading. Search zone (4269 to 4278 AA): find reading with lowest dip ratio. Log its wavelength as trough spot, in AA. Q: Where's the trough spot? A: 4270.27 AA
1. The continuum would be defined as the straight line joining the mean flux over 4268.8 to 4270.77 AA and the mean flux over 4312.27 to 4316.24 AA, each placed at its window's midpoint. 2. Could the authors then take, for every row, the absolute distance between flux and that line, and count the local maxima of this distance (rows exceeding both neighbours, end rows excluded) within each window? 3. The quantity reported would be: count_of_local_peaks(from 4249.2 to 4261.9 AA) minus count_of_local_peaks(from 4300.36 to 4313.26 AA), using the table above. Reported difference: -1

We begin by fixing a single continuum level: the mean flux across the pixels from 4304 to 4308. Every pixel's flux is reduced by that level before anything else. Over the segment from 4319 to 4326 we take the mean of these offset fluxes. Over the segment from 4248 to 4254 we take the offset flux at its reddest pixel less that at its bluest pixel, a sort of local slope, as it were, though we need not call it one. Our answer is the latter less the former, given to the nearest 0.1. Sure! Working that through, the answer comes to -1.3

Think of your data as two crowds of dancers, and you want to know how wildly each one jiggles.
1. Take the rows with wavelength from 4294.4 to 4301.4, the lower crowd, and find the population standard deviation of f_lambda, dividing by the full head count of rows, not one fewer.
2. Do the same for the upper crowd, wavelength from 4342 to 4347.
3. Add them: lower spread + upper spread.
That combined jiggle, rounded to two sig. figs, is 4.0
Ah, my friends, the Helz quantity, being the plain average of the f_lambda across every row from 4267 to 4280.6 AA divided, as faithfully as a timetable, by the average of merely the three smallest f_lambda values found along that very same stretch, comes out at 1.20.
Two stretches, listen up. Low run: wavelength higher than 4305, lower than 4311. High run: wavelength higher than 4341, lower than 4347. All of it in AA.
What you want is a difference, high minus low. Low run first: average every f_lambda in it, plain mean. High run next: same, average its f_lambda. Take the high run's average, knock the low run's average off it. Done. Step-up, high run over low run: 3.4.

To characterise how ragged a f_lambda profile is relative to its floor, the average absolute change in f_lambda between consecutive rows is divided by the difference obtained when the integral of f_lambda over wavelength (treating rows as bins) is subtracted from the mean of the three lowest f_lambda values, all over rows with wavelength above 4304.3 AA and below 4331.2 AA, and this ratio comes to -0.0054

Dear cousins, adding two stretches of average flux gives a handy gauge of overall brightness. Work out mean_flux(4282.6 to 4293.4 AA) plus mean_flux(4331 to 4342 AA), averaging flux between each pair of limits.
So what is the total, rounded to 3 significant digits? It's 28.4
